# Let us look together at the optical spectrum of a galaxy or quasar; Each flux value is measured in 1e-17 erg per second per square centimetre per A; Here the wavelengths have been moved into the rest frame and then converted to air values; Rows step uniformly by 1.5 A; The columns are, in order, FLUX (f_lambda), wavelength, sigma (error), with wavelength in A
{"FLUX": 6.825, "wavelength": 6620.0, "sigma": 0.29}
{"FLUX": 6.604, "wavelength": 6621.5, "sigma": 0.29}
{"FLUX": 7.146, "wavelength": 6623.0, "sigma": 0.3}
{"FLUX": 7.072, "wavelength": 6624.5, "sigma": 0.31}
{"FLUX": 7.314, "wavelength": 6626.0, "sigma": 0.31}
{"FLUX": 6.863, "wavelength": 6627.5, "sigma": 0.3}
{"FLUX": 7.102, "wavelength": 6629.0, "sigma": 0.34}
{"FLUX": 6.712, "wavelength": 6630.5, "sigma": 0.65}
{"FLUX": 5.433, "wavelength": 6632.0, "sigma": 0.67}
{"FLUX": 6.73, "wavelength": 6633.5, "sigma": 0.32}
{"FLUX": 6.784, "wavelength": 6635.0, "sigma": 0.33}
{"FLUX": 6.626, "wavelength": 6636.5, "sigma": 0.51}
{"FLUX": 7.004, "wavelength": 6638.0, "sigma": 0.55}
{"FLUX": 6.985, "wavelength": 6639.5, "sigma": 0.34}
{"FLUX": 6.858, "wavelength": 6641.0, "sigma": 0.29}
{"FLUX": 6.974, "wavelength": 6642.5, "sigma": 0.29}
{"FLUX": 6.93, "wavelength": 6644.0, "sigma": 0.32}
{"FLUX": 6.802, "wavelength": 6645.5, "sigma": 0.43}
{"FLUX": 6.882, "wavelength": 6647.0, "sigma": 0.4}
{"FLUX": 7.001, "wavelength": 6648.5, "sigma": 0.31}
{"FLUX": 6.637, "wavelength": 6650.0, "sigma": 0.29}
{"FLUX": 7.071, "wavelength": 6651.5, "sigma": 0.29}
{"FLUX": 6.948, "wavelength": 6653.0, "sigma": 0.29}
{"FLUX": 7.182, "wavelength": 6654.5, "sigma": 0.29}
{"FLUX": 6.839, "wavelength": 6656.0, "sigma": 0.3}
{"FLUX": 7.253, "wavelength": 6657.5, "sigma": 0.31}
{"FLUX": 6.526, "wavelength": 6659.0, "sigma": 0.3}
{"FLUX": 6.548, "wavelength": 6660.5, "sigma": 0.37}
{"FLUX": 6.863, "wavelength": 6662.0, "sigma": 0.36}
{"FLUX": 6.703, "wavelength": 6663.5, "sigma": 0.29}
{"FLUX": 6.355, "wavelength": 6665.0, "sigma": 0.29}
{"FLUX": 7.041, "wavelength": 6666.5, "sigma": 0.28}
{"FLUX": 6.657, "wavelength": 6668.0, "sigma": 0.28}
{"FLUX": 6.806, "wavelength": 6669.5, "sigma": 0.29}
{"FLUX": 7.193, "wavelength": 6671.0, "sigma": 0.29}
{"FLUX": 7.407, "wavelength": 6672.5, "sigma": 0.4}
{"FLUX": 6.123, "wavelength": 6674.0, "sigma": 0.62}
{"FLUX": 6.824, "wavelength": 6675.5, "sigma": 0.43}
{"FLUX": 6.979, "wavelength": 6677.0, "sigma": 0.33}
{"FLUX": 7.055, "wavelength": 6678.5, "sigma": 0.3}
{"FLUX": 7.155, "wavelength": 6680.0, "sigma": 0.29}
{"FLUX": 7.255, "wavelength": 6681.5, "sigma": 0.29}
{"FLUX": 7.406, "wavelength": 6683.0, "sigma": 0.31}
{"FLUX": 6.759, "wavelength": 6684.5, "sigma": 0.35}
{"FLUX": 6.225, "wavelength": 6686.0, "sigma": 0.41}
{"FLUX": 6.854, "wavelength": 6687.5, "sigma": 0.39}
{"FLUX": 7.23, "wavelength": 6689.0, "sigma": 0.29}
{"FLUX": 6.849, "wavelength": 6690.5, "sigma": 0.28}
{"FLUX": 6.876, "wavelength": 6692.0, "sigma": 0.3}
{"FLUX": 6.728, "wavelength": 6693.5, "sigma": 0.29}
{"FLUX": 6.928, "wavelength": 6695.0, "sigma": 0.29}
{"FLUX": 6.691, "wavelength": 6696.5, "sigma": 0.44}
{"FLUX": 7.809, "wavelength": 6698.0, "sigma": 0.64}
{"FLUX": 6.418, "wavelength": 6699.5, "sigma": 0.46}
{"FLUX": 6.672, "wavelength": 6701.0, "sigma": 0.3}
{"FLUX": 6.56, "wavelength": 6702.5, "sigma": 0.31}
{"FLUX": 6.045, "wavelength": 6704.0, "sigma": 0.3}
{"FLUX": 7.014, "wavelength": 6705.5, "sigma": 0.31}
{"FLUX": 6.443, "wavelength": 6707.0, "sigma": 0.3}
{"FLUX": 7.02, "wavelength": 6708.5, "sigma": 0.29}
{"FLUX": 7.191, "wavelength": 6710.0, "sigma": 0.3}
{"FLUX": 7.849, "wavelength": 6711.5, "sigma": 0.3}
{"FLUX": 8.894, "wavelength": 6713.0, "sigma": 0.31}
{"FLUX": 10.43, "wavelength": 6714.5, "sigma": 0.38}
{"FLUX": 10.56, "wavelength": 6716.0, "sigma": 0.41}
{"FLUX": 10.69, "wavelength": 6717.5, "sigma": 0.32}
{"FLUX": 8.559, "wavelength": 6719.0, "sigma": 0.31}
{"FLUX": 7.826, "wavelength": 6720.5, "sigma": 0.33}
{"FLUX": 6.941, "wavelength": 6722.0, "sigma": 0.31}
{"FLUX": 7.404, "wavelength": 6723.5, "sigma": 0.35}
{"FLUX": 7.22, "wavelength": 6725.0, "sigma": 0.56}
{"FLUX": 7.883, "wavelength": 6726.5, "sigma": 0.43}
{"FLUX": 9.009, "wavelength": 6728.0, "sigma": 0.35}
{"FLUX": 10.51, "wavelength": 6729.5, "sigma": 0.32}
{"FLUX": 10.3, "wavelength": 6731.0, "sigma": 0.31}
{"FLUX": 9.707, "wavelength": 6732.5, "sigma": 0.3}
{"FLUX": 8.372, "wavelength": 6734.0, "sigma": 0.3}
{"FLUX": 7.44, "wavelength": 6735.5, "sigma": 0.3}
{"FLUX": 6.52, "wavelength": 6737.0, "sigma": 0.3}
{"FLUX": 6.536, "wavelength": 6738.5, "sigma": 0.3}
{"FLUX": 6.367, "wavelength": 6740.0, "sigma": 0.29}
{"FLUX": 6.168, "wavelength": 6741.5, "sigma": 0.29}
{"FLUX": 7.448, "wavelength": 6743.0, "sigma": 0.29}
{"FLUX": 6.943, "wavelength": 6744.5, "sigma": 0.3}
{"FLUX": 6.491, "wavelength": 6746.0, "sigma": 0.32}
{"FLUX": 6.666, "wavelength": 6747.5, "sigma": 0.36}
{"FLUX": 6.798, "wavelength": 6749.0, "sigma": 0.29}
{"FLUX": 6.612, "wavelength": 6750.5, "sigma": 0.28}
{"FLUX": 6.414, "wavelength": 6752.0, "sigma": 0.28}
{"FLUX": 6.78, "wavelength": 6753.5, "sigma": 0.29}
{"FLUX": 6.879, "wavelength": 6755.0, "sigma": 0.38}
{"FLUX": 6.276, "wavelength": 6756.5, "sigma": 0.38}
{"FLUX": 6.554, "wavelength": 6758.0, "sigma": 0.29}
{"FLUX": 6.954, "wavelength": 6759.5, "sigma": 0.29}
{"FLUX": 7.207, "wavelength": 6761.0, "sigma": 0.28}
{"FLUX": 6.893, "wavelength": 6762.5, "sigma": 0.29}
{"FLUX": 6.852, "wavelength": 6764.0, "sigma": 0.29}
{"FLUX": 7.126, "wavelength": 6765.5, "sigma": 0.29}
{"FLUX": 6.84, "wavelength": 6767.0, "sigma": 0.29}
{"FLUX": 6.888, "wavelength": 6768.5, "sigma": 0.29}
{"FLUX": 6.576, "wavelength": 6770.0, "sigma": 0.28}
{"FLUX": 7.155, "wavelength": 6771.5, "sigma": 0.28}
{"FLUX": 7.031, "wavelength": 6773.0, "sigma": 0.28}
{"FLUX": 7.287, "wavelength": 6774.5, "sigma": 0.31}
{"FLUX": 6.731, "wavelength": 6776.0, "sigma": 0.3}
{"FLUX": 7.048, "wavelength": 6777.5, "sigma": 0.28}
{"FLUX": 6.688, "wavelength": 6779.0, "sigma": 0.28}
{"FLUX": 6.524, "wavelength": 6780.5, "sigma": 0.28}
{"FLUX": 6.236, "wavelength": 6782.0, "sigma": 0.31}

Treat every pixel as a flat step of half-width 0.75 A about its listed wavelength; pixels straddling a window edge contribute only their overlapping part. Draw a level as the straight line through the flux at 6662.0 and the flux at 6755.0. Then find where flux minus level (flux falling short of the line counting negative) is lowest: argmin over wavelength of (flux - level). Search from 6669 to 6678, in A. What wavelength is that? 6674.0 A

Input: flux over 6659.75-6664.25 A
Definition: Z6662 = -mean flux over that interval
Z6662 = -6.7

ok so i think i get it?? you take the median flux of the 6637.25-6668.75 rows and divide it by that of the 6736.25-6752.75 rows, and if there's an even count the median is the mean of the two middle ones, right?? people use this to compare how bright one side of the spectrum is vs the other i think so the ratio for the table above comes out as 1.05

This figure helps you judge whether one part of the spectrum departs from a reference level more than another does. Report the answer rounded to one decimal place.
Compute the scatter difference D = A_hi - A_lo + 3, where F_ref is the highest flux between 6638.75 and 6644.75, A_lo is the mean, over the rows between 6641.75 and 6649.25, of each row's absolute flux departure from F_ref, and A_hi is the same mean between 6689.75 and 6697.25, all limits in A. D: 3.1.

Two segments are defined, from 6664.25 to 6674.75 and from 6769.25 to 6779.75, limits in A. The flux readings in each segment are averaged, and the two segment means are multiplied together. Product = 47.1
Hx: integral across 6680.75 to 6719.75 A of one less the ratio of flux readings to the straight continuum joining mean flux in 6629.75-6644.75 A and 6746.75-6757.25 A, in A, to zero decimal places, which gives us -5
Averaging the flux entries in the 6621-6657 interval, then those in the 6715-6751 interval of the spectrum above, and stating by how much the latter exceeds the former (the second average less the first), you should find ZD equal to 1.0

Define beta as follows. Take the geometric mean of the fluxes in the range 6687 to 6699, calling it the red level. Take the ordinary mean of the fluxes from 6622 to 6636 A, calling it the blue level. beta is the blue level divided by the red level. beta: 0.97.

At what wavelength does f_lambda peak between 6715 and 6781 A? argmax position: 6717.5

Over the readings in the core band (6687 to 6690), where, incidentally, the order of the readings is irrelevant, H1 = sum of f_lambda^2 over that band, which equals 99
